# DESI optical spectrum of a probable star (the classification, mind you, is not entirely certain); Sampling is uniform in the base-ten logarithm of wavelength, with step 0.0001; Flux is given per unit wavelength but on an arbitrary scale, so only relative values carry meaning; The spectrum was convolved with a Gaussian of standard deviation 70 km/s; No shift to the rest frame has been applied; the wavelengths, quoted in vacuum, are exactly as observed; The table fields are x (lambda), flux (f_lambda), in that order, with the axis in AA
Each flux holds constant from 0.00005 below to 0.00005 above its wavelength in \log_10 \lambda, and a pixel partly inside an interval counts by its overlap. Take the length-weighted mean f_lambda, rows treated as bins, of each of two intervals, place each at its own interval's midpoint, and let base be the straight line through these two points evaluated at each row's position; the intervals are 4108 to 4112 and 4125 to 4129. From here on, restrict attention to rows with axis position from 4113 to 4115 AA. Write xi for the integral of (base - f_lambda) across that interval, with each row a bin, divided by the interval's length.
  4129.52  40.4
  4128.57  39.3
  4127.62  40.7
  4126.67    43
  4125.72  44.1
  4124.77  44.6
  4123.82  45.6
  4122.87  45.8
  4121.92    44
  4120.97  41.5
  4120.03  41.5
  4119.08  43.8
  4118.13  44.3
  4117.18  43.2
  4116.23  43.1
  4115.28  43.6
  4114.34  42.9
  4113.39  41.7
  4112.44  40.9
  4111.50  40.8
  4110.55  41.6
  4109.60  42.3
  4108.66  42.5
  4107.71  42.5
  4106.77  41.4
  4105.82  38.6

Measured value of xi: -1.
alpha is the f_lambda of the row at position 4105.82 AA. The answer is 38.6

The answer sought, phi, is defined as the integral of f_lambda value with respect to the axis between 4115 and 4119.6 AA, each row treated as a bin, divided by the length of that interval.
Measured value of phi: 43.5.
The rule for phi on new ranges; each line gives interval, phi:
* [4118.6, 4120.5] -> 42.7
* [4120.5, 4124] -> 44.1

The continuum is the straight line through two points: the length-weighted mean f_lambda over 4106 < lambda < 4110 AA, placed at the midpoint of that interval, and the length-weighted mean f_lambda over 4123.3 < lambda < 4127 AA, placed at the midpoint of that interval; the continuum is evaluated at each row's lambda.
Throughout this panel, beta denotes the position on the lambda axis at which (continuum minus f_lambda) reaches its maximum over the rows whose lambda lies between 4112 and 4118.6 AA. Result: 4112.44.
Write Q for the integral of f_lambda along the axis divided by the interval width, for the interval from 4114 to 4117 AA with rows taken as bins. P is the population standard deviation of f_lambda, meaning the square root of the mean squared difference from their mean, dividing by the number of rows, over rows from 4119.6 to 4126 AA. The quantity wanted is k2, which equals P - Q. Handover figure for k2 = -41.6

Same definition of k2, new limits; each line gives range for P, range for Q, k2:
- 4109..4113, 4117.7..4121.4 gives -42.2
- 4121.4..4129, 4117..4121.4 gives -40.7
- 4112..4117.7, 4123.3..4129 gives -42.0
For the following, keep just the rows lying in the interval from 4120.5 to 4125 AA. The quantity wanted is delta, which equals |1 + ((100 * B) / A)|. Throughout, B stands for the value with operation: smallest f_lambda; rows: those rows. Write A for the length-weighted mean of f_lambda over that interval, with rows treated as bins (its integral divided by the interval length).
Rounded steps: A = 44.3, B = 41.5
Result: 94.7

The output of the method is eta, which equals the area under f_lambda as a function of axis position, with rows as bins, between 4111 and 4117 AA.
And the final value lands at 253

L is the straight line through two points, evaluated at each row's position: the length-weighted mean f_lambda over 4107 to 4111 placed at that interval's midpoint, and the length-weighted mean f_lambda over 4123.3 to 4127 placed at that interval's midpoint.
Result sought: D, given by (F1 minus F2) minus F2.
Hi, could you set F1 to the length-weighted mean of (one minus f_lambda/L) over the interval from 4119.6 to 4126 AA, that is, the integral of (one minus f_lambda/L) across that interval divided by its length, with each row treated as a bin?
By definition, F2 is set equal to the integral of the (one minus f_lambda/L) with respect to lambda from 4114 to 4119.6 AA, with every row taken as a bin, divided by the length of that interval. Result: 0.014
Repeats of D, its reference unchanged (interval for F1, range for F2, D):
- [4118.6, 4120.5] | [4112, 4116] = -0.004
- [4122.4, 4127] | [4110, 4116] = -0.045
